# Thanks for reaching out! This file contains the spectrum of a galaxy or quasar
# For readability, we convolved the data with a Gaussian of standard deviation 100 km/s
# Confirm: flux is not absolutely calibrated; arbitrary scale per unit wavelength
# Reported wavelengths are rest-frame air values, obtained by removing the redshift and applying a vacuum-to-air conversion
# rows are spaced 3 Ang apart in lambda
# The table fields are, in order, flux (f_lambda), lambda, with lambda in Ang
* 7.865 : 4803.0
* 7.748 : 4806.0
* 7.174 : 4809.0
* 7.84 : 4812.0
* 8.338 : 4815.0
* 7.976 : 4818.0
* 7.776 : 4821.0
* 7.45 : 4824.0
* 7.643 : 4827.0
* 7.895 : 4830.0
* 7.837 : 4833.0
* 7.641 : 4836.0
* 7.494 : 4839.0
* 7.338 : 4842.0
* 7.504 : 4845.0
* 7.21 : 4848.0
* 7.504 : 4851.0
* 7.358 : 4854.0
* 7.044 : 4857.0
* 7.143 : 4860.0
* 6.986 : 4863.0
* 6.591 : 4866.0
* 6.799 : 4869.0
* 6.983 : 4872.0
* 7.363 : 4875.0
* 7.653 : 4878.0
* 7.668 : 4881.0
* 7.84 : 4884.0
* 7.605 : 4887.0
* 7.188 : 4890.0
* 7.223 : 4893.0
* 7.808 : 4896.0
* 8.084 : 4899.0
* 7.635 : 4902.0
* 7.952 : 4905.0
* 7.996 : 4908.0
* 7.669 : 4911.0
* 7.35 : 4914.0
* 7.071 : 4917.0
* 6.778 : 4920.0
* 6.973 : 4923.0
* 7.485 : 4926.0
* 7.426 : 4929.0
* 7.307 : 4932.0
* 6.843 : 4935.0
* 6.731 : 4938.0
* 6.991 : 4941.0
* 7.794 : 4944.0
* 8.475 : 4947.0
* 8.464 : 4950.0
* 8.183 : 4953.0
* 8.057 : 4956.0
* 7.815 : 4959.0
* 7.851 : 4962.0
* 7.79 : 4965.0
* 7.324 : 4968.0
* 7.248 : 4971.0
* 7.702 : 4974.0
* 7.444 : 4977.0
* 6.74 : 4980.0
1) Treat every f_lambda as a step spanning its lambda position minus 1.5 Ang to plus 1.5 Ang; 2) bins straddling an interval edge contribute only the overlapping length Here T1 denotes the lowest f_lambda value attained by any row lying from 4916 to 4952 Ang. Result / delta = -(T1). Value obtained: -6.7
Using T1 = 6.731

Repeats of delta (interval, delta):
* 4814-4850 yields -7.2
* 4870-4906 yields -7.0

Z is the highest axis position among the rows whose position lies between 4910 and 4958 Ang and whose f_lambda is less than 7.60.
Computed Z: 4941.0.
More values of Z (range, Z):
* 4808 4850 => 4848.0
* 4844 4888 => 4875.0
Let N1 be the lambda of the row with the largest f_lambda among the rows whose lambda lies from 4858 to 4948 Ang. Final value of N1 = 4947.0 Ang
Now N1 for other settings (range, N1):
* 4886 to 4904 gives 4899.0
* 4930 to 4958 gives 4947.0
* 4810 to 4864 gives 4815.0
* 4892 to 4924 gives 4899.0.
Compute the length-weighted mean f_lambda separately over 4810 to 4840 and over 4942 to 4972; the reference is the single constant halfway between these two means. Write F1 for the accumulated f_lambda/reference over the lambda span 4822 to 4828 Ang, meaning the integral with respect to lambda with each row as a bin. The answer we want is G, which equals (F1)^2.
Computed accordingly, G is 33.5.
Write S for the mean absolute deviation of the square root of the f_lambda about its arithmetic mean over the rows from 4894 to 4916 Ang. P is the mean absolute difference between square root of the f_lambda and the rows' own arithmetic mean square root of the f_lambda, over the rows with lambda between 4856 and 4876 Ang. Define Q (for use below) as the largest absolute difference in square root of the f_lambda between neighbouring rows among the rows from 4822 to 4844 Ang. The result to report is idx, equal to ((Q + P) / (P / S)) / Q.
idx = 1.92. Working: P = 0.03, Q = 0.045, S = 0.036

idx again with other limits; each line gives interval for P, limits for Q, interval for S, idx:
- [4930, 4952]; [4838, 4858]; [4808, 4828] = 1.28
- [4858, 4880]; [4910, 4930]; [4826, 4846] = 0.83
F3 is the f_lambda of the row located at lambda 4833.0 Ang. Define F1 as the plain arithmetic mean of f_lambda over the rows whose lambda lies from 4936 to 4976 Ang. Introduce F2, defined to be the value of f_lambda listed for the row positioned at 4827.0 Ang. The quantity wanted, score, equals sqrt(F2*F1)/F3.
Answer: 0.98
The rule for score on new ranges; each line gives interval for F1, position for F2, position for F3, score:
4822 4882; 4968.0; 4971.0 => 1.01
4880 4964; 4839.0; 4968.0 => 1.03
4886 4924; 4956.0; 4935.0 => 1.14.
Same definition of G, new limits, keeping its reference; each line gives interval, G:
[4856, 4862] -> 29.4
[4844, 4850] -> 31.7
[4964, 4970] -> 33.1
